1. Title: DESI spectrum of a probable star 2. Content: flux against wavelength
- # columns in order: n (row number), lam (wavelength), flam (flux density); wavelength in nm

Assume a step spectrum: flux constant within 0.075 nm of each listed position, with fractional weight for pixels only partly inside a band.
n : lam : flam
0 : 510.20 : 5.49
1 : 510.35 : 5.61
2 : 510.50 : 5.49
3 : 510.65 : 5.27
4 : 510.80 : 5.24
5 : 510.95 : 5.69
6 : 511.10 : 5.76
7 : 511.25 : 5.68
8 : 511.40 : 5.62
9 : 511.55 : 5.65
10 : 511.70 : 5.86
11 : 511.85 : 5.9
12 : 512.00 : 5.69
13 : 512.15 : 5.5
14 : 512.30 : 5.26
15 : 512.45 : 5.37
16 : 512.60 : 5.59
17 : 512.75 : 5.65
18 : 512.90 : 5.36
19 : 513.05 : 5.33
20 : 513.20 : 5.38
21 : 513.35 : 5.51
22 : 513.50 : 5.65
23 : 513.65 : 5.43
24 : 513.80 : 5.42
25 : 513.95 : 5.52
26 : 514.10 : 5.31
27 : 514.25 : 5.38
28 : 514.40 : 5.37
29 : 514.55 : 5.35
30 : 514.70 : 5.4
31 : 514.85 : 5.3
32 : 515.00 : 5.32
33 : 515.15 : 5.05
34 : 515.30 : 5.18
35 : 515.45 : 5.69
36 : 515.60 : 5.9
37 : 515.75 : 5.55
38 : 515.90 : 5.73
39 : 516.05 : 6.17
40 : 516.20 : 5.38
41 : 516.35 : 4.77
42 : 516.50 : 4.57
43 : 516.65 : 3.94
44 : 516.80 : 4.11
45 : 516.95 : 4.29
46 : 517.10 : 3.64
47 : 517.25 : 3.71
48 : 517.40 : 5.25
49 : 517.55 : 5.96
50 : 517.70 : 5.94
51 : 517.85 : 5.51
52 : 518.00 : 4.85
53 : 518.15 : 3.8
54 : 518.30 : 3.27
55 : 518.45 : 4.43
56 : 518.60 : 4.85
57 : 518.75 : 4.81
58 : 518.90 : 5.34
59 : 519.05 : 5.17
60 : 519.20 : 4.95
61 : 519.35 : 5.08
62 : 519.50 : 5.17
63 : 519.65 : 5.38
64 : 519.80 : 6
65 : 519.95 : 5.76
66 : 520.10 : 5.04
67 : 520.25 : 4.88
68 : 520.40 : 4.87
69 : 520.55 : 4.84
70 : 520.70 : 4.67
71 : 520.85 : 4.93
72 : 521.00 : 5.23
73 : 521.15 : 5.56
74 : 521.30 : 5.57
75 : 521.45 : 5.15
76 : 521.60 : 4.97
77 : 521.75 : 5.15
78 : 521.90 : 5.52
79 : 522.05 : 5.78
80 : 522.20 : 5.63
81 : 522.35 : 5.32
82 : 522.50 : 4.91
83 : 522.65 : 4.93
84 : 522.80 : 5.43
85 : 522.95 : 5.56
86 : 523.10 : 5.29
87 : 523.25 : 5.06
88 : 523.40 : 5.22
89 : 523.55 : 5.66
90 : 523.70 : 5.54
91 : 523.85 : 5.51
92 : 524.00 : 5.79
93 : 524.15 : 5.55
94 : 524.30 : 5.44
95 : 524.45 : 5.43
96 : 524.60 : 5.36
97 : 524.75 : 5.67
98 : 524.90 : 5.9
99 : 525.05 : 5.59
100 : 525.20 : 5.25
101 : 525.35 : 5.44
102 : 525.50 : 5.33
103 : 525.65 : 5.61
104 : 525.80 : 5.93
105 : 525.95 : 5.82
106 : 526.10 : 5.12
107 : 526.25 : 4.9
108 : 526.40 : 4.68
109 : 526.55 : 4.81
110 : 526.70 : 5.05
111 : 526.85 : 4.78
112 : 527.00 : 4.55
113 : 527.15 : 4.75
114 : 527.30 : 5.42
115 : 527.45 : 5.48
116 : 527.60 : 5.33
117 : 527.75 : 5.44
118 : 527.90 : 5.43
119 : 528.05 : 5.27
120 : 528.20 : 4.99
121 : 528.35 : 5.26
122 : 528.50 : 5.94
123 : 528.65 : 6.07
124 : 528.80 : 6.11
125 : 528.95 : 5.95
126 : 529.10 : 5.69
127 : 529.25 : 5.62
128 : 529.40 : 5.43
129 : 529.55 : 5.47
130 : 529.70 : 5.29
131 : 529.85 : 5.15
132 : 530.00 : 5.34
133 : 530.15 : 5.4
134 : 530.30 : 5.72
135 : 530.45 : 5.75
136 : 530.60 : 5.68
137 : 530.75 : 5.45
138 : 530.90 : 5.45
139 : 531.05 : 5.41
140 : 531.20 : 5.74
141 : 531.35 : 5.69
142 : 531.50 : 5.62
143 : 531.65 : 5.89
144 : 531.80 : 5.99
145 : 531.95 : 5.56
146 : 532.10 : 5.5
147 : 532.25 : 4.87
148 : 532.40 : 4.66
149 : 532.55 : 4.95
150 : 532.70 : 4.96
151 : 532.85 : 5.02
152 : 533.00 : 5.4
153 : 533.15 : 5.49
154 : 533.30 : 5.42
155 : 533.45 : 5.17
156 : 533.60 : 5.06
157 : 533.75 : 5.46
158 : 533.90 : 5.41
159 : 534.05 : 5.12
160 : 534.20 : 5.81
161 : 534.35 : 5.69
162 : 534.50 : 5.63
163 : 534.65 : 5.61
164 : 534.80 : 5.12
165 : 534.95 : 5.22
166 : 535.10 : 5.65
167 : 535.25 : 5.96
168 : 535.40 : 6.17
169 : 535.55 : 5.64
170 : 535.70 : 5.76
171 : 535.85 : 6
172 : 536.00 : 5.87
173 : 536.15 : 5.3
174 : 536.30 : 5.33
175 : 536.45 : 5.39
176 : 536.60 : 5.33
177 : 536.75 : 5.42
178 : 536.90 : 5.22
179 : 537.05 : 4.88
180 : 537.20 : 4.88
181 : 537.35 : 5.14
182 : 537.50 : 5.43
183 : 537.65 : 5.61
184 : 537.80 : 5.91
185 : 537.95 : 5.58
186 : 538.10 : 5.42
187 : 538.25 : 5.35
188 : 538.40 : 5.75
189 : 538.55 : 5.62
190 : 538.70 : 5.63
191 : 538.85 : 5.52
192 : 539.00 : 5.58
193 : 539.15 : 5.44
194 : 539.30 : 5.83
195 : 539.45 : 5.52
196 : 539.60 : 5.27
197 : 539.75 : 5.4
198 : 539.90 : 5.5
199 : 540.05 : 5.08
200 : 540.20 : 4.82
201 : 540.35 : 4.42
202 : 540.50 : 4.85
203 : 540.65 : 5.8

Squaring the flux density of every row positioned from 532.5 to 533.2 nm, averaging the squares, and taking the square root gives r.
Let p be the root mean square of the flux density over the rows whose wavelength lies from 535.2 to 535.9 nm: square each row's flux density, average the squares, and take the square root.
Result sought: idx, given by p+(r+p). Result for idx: 17.0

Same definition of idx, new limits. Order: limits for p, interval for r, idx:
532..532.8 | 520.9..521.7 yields 15.3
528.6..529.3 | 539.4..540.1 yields 17.1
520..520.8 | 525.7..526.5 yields 15.0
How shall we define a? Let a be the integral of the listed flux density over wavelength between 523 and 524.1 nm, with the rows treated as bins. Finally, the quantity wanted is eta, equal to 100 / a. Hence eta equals 16.7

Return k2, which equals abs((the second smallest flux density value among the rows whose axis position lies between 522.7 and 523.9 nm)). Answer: 5.2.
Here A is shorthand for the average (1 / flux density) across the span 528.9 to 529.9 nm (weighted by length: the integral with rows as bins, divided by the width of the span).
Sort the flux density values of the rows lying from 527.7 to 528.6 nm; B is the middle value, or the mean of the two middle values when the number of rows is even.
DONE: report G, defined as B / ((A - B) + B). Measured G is 29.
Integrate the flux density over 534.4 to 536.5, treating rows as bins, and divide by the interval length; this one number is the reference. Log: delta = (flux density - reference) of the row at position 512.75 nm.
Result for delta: 0.03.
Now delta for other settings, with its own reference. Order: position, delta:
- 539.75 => -0.22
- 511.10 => 0.14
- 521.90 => -0.10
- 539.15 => -0.18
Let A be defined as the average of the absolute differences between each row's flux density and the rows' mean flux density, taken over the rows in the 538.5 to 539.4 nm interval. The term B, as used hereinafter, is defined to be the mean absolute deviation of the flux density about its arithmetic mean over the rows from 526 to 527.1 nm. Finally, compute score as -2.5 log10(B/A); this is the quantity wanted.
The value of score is -0.6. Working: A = 0.09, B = 0.16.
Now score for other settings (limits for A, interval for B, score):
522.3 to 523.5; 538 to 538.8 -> 0.3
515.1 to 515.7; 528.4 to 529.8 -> 0.3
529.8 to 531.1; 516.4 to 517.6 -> -1.5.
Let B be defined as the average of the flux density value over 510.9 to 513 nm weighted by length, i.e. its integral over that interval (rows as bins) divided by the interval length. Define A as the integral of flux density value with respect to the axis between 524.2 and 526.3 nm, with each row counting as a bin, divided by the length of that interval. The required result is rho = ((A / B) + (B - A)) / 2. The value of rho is 0.5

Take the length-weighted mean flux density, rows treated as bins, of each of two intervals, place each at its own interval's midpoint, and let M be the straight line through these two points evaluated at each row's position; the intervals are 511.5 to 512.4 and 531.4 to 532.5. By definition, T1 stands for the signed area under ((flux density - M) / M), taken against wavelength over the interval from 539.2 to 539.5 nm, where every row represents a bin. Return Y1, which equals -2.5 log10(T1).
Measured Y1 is 4.4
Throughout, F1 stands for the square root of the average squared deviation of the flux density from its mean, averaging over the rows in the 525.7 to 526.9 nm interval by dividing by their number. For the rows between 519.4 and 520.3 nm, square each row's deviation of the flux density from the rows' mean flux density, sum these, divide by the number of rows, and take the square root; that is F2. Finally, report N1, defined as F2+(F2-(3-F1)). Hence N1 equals -1.76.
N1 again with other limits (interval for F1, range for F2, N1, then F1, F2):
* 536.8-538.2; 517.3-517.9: -2.08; 0.32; 0.30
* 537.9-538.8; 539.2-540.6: -2.04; 0.13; 0.41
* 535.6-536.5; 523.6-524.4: -2.48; 0.28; 0.12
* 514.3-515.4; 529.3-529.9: -2.63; 0.11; 0.13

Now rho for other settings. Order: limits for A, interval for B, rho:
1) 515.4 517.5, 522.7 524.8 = 0.7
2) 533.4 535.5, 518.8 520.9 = 0.4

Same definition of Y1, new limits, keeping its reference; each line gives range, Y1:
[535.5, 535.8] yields 4.3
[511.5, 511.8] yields 5.3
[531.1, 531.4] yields 4.7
